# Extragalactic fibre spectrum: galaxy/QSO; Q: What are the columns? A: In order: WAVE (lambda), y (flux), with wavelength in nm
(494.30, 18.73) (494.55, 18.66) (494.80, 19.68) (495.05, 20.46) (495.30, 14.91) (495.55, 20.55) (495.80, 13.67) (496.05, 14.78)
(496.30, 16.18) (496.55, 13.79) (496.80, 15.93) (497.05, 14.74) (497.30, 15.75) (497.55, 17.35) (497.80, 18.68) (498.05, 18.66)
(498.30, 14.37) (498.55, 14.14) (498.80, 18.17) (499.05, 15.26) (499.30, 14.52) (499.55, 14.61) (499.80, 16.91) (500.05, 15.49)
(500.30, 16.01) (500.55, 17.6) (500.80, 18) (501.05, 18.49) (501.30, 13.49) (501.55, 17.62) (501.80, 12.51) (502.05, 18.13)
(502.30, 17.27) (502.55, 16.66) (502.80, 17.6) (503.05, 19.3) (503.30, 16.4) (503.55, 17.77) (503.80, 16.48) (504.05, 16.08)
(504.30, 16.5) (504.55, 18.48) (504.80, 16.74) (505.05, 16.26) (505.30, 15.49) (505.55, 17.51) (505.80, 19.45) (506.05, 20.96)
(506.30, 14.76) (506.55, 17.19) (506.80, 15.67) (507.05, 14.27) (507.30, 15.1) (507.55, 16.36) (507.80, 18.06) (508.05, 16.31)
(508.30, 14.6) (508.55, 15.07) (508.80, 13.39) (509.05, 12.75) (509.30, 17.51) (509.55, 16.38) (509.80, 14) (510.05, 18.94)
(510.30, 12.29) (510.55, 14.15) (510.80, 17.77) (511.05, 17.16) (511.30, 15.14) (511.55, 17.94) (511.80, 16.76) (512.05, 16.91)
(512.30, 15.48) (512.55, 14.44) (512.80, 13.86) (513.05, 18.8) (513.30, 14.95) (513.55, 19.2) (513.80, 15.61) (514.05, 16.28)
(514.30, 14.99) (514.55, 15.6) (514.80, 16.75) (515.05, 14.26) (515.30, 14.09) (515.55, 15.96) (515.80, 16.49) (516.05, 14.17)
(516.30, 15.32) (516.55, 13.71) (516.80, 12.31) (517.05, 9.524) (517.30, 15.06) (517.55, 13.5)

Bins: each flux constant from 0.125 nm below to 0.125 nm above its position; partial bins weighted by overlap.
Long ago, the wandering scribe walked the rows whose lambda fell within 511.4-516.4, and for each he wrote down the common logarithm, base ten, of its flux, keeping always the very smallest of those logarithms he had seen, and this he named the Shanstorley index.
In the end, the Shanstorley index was 1.14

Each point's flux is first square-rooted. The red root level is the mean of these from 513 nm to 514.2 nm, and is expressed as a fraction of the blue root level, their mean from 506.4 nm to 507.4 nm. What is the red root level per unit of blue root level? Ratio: 1.04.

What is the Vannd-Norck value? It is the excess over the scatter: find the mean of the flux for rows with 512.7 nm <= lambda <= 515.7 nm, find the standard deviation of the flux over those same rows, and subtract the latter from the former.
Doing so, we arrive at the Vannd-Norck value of 14.2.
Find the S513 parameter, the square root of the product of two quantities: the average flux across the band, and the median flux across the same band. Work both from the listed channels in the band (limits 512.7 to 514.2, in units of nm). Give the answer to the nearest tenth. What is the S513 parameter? 16.2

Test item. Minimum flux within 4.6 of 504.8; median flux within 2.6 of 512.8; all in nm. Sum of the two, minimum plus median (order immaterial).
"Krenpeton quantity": 28.1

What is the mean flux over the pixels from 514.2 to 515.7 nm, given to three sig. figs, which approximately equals 15.3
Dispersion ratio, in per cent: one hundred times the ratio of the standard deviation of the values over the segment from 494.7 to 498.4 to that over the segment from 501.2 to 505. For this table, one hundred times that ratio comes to 137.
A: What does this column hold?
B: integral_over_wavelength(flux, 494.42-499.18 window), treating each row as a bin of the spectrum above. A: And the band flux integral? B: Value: 79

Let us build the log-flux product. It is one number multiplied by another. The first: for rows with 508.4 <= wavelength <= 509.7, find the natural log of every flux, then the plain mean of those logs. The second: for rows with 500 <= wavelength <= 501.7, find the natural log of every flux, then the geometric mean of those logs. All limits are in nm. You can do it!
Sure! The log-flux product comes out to 7.58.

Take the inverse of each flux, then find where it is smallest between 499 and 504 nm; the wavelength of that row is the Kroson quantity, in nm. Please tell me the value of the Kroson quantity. 503.05 nm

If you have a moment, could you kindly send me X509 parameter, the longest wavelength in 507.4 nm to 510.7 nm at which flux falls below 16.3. 510.55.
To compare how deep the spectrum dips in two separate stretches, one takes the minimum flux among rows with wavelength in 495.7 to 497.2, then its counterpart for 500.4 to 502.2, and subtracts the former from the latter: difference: -1.2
